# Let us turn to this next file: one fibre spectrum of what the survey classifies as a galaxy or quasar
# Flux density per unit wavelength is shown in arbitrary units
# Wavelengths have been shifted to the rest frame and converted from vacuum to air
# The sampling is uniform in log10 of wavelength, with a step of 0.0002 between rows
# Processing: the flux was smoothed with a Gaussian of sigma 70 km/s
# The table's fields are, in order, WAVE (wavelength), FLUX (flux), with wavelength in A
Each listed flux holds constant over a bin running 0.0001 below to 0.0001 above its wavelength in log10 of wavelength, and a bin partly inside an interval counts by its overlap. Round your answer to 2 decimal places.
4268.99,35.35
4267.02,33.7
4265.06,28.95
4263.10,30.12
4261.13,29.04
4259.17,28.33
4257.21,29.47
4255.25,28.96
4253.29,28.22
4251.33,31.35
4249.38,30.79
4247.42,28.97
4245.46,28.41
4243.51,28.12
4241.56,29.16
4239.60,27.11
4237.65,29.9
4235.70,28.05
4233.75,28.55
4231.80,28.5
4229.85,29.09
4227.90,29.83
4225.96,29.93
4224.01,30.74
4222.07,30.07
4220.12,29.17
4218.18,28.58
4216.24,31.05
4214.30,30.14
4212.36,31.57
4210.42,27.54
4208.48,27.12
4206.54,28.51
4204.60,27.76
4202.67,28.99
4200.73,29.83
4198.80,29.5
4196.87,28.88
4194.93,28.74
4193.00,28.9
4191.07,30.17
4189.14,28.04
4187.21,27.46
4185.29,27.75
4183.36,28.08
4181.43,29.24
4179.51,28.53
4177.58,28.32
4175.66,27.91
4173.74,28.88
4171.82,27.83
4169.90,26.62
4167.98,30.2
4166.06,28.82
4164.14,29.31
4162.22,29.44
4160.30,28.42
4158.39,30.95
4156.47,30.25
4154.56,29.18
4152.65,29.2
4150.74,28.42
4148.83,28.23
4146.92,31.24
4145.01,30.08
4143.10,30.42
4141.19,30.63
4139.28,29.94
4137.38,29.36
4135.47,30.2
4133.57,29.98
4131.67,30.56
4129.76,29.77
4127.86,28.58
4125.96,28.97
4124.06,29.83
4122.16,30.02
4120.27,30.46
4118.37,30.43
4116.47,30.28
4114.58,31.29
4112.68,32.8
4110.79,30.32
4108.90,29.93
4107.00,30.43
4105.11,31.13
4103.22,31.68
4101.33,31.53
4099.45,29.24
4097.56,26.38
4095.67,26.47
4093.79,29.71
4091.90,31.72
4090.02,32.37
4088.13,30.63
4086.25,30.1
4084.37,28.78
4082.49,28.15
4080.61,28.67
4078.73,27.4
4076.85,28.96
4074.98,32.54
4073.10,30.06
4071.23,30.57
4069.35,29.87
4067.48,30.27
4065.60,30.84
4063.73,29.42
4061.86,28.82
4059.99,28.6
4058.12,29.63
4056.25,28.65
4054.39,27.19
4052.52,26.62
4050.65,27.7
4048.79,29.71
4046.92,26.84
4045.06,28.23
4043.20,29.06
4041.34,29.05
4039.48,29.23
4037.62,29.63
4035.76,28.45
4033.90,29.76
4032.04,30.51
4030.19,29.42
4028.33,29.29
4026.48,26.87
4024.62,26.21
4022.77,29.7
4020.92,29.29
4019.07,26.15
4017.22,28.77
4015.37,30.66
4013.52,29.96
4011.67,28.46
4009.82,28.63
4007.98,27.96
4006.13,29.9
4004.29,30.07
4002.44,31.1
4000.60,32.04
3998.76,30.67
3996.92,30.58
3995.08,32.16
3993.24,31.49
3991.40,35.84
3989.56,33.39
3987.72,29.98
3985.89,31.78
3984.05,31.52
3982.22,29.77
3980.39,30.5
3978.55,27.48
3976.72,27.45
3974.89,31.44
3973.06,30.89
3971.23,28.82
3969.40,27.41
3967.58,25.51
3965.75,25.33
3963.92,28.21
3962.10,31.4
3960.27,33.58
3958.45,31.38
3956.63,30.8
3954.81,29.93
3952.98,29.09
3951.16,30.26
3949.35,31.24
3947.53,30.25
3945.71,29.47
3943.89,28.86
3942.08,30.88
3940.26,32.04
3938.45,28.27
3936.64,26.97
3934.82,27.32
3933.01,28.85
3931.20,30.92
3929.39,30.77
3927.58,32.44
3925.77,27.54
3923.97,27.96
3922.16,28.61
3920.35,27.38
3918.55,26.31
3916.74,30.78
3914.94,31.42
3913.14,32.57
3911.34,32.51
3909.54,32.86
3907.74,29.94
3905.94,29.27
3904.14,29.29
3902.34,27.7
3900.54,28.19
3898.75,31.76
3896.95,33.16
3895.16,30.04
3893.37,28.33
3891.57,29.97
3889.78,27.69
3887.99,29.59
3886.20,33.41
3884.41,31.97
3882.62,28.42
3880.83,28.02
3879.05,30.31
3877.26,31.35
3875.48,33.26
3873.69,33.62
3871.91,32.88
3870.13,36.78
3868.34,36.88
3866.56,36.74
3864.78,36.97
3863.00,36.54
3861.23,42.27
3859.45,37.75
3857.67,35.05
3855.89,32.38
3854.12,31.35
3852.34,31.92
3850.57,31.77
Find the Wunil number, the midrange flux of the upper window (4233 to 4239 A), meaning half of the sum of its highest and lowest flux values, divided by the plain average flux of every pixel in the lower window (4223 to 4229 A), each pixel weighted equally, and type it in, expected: 0.96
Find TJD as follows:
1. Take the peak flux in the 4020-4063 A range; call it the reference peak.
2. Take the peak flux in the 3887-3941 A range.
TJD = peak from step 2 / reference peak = 1.09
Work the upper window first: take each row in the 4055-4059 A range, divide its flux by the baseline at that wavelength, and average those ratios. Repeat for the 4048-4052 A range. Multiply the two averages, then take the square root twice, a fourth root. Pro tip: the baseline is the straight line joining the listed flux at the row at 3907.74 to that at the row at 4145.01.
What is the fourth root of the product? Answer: 0.98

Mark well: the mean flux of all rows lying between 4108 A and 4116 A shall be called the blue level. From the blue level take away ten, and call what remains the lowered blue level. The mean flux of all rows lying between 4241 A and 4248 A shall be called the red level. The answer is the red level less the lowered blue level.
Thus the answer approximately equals 7.6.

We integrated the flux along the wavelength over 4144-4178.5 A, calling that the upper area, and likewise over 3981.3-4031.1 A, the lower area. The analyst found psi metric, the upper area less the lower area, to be -494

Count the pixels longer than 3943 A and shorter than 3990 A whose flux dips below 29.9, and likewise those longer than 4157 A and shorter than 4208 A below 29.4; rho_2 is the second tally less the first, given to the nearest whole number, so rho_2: 9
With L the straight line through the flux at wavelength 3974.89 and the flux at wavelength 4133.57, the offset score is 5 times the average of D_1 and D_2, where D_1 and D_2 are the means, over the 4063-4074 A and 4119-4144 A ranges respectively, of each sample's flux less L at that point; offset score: -1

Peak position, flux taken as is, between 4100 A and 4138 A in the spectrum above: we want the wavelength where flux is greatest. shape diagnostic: 4112.68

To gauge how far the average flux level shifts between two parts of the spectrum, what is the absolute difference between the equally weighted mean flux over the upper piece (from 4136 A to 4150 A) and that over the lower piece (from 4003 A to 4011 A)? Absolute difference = 0.8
